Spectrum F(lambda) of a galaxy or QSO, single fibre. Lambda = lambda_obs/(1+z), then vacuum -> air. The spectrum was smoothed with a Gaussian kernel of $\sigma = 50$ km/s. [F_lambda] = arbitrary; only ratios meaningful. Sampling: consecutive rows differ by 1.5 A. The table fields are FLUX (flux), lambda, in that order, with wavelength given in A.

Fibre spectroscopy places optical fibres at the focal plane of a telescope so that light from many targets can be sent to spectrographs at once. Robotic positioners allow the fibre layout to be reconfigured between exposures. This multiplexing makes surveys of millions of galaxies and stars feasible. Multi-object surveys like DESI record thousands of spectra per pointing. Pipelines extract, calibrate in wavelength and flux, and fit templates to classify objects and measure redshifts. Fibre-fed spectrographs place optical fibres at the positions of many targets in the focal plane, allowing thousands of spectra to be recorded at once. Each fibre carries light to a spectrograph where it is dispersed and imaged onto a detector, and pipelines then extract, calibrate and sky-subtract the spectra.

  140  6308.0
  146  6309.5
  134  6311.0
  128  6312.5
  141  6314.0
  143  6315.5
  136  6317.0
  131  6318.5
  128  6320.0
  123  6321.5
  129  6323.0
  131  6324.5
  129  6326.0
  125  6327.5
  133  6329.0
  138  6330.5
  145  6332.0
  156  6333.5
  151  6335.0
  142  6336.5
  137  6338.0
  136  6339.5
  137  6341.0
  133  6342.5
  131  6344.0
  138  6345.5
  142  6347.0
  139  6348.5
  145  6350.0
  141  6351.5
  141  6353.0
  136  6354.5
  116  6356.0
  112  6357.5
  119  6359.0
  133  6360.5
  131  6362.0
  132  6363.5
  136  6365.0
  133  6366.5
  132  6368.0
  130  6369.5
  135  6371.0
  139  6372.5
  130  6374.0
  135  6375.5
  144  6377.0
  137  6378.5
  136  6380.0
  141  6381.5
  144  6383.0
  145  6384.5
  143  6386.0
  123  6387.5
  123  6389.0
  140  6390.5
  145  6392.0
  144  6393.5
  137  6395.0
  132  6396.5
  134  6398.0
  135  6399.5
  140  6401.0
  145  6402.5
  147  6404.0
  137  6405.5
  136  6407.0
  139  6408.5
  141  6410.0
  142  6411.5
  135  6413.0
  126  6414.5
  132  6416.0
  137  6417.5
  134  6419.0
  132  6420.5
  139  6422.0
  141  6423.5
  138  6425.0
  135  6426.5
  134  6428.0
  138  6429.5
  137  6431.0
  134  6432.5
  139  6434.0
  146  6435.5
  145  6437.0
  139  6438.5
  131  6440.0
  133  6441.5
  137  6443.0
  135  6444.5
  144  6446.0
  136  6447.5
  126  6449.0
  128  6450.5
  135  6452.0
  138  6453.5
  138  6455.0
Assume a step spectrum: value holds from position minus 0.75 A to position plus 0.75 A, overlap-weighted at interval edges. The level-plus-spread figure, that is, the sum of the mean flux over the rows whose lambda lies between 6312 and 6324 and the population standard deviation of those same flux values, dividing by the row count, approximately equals 139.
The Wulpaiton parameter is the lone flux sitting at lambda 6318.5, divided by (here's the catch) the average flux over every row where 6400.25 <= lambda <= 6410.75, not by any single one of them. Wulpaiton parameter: 0.93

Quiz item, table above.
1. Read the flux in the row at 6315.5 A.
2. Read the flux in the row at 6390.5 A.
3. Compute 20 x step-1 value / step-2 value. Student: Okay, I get 20.4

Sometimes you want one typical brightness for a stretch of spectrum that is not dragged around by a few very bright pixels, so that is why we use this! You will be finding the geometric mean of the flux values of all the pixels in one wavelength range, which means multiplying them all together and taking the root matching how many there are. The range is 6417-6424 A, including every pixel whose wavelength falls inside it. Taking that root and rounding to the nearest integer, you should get 137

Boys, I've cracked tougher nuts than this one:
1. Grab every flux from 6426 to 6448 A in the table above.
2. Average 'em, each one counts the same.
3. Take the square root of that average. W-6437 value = 11.7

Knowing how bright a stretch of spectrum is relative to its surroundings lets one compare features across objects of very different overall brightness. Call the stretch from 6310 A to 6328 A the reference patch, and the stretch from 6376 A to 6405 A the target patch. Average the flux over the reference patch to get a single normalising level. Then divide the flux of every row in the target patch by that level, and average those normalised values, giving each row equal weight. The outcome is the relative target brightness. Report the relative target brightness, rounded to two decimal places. 1.05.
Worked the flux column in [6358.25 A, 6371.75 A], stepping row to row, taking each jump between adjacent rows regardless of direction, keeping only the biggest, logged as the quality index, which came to 14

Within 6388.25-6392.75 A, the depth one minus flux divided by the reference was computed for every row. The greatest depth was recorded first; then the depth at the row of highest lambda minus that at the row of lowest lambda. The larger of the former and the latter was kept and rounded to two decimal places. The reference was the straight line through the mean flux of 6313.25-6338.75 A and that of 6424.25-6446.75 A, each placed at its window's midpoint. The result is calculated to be 0.10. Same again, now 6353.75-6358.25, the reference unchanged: 0.18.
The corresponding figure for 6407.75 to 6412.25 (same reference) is -0.01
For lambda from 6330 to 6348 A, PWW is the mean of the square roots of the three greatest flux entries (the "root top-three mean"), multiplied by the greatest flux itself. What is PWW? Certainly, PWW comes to 1915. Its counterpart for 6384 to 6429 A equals 1774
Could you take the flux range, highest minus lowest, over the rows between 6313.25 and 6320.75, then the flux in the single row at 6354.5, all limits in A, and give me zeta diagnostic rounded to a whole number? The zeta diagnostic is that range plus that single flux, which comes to 151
